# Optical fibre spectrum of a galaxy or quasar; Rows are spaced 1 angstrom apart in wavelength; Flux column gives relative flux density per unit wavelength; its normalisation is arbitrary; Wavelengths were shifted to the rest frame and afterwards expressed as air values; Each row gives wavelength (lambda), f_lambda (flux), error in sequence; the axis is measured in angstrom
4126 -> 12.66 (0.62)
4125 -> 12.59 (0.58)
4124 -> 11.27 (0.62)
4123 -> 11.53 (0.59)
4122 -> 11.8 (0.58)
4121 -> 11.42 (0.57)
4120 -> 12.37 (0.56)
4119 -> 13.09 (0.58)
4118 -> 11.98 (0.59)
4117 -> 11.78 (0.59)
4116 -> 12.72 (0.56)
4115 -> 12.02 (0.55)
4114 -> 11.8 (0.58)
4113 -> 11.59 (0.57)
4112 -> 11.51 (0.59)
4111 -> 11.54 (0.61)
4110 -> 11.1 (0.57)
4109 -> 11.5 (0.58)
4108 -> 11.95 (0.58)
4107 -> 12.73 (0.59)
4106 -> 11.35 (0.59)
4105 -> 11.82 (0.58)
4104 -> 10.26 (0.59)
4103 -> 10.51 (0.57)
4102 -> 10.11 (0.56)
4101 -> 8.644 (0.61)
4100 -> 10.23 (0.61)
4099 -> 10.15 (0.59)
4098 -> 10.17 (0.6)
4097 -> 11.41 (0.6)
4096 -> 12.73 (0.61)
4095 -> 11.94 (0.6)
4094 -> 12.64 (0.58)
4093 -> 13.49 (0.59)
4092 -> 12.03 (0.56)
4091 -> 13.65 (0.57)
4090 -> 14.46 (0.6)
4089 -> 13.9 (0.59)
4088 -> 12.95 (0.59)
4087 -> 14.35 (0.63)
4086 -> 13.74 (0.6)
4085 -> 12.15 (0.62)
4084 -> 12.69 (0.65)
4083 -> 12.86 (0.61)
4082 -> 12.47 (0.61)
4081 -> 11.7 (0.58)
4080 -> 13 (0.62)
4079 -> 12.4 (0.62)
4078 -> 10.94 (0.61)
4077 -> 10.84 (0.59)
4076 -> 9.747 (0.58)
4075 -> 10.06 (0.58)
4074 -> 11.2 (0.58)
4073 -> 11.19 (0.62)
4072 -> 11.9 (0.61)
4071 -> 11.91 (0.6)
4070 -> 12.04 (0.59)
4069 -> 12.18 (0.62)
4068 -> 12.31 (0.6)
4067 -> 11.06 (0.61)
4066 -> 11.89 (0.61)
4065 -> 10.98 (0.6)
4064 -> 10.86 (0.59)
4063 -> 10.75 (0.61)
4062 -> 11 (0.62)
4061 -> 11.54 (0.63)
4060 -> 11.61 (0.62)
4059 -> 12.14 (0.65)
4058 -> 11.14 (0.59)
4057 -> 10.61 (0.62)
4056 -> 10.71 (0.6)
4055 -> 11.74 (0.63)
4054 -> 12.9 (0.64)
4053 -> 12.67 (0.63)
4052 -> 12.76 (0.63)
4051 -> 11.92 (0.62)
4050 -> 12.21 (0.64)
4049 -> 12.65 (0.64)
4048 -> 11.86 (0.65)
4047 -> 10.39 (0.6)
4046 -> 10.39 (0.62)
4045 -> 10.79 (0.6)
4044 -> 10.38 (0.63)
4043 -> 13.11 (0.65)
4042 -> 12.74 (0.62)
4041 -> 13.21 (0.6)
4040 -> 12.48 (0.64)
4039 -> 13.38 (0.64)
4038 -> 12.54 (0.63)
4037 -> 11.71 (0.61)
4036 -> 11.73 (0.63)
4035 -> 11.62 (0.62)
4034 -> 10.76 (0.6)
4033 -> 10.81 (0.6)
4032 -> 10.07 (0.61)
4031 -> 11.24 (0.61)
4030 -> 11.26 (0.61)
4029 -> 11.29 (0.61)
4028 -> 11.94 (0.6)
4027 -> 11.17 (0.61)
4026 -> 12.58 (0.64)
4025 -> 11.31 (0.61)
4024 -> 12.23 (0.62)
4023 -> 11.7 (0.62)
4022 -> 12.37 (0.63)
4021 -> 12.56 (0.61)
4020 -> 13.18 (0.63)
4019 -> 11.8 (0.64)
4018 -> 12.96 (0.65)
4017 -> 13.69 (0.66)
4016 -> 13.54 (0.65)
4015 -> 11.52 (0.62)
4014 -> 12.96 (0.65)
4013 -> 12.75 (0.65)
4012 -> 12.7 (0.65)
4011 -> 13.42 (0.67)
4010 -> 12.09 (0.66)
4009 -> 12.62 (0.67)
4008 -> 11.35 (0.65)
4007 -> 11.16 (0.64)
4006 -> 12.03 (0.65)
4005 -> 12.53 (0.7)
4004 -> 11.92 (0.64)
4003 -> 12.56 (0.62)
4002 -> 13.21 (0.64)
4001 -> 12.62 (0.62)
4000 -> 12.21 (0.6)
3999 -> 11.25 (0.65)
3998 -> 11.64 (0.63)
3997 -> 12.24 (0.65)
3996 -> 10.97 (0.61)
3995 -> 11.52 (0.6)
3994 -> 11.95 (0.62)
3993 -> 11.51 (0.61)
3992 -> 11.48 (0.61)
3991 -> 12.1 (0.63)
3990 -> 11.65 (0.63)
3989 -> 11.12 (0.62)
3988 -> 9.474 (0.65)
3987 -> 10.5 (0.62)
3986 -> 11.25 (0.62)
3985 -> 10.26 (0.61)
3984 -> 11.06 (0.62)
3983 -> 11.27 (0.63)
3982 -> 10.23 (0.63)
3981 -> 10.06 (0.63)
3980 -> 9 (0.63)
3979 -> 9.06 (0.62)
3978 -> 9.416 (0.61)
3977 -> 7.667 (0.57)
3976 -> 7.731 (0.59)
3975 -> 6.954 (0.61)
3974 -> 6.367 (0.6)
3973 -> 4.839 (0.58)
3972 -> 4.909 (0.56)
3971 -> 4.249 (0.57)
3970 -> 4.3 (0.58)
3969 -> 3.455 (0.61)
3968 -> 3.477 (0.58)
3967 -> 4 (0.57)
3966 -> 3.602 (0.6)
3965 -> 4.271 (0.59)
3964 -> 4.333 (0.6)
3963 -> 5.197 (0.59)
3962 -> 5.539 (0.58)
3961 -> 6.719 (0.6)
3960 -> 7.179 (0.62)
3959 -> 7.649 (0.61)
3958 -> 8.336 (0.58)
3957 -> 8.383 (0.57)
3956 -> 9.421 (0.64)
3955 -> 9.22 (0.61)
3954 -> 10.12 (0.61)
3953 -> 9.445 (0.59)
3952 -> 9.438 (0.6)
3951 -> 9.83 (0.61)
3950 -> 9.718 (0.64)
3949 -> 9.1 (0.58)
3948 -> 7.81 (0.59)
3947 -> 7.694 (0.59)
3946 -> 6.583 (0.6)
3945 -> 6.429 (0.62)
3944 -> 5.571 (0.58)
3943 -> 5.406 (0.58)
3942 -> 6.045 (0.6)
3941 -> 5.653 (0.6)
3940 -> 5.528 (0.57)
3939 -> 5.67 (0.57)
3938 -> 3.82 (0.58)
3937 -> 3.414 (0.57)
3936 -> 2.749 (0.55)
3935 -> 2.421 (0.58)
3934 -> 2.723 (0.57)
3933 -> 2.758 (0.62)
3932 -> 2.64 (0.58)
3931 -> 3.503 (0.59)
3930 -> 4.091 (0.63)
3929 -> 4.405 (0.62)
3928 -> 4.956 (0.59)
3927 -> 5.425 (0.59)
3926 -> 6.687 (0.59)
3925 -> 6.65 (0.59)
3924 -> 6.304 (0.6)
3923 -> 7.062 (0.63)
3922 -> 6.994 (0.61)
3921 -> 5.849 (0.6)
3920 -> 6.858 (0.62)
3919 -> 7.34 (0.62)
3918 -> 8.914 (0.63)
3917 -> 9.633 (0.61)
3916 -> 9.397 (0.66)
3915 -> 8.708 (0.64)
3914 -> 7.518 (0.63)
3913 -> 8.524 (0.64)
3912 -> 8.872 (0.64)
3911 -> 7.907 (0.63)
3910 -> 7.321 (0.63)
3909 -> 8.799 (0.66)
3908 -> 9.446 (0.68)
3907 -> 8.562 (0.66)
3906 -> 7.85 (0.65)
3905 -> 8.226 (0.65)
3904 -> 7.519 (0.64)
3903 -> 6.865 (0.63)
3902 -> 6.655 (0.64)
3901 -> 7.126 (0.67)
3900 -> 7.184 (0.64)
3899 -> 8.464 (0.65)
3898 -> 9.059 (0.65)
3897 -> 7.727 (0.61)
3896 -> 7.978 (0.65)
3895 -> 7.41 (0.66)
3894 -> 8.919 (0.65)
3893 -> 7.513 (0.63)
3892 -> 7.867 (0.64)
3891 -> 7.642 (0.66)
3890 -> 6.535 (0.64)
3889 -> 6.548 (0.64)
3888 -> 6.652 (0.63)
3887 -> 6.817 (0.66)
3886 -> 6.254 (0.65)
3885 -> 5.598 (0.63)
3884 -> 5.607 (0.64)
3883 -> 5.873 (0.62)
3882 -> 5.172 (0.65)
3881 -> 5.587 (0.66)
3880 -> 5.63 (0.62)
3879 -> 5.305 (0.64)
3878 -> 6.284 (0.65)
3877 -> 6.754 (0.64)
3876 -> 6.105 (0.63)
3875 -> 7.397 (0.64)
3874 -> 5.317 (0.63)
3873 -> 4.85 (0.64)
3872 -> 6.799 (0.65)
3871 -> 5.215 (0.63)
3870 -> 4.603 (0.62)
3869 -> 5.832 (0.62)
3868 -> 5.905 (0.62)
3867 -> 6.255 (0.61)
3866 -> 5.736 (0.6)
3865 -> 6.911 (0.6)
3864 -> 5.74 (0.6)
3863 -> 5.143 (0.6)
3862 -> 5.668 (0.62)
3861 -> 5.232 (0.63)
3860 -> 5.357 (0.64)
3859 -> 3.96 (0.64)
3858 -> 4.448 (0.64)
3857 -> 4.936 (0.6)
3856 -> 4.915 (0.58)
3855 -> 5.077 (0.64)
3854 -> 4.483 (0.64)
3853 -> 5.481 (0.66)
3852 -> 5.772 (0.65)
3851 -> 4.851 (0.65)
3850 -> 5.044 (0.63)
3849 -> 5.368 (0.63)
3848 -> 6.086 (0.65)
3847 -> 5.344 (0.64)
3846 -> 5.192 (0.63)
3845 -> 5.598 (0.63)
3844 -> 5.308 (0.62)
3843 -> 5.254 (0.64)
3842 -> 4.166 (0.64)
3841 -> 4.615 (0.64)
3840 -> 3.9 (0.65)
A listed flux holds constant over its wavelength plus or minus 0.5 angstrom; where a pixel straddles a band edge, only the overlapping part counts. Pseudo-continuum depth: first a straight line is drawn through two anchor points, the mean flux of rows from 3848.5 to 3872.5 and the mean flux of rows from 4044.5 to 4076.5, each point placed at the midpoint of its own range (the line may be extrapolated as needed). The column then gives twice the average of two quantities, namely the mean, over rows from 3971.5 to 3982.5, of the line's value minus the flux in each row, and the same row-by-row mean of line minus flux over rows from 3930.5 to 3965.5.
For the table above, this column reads 2.8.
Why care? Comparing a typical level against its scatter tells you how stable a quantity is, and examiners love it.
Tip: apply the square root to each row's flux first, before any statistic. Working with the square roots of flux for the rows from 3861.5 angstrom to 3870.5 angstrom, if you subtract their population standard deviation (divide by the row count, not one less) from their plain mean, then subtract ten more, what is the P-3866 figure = -7.7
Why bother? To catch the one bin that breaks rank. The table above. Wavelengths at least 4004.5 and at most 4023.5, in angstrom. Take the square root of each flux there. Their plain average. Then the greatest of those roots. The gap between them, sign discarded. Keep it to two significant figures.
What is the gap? 0.17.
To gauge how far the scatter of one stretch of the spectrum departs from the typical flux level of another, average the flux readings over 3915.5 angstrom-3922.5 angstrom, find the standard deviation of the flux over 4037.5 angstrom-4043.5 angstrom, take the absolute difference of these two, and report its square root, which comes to 2.7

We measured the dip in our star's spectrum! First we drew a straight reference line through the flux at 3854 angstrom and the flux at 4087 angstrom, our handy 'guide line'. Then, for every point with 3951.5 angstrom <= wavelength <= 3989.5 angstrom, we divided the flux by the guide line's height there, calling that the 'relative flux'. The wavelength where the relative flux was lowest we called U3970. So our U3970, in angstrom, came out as 3969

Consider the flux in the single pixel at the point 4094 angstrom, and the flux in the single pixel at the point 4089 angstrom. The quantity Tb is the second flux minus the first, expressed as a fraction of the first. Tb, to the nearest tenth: 0.1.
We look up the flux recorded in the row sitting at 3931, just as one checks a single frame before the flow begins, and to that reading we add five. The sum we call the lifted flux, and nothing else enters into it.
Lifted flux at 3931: 8.5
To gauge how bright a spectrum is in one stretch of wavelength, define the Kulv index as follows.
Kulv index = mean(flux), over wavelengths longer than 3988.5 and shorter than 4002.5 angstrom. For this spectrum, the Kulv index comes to 12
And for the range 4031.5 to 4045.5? 12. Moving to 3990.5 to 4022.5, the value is 12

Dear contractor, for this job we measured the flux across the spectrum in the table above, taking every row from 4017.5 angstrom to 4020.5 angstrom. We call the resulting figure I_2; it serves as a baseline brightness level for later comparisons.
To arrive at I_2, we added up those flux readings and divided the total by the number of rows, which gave 13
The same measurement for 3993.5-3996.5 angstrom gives 11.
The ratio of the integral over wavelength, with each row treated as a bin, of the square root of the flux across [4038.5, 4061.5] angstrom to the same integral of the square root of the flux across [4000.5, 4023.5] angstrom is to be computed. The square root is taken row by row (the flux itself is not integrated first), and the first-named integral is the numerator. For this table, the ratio 0.98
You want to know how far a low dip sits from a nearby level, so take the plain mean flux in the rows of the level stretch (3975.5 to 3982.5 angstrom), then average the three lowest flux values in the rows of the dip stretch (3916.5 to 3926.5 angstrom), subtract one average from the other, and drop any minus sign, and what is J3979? 2.8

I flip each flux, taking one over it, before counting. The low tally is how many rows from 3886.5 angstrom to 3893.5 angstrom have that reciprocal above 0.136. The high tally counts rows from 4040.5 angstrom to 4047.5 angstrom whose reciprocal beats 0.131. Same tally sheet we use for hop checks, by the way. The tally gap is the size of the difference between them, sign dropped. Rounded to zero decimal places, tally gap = 4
